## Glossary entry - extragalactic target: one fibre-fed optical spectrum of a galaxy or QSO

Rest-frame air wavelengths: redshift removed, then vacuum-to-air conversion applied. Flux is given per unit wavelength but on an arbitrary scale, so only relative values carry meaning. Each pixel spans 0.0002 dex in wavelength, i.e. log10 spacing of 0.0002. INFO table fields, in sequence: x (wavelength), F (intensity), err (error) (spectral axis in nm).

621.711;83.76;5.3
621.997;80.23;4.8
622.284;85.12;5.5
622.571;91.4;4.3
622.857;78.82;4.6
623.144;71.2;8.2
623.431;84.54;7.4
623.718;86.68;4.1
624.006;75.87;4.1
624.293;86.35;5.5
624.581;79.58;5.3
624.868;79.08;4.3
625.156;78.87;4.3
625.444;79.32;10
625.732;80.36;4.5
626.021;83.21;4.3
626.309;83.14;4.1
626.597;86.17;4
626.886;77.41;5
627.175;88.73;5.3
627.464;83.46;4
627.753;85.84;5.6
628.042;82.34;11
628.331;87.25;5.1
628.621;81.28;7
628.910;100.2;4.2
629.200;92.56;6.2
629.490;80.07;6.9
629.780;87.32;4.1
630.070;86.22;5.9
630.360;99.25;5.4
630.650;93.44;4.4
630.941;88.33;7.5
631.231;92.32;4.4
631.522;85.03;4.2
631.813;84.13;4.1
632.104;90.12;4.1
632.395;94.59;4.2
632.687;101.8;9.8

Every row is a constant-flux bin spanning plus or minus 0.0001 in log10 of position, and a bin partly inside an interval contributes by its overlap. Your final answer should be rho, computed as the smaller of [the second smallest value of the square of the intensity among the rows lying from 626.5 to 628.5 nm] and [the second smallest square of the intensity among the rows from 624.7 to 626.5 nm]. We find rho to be 6254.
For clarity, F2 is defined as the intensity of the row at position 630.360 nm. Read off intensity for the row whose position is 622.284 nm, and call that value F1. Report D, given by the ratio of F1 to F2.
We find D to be 0.86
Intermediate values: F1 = 85.12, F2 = 99.25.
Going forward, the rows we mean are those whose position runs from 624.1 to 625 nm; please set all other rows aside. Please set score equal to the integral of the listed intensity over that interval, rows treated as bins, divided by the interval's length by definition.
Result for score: 81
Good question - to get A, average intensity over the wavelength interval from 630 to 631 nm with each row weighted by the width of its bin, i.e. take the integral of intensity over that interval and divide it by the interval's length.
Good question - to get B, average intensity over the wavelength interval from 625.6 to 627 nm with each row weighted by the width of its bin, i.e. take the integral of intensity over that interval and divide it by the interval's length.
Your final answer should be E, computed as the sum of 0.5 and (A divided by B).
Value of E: 1.63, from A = 93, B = 82.2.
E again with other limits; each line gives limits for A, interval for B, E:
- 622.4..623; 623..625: 1.56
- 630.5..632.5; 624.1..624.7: 1.59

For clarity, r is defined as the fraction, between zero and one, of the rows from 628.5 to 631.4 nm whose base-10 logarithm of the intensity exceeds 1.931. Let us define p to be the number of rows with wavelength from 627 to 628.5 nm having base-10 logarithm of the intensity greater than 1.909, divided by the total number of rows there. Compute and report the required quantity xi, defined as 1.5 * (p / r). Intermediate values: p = 1.00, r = 0.80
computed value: 1.9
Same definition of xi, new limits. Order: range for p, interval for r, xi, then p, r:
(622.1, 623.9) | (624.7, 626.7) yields 7.0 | 0.67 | 0.14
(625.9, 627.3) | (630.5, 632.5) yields 1.7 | 0.80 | 0.71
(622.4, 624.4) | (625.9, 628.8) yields 2.1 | 0.57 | 0.40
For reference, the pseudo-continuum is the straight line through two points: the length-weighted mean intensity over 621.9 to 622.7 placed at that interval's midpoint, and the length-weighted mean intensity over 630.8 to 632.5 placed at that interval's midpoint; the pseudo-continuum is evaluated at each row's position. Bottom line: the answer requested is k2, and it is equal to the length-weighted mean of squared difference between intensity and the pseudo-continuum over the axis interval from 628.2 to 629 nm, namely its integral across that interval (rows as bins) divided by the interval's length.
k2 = 60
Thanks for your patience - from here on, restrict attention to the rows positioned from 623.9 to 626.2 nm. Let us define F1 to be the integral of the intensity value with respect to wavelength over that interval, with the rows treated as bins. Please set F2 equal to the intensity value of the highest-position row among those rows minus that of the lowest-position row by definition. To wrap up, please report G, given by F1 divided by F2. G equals 25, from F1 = 185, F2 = 7.3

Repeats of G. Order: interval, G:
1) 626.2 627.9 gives 53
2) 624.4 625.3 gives -101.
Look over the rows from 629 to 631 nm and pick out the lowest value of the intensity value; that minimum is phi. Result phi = 80.07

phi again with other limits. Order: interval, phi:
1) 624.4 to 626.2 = 78.87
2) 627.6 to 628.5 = 82.34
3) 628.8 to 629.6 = 80.07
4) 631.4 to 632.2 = 84.13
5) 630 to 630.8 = 86.22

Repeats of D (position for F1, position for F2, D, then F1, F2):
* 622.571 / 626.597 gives 1.06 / 91.4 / 86.17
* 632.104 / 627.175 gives 1.02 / 90.12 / 88.73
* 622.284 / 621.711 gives 1.02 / 85.12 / 83.76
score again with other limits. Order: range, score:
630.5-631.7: 90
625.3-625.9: 80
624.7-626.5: 81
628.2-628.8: 85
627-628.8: 85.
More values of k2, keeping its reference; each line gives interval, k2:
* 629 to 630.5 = 45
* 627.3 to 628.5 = 13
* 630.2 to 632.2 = 28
